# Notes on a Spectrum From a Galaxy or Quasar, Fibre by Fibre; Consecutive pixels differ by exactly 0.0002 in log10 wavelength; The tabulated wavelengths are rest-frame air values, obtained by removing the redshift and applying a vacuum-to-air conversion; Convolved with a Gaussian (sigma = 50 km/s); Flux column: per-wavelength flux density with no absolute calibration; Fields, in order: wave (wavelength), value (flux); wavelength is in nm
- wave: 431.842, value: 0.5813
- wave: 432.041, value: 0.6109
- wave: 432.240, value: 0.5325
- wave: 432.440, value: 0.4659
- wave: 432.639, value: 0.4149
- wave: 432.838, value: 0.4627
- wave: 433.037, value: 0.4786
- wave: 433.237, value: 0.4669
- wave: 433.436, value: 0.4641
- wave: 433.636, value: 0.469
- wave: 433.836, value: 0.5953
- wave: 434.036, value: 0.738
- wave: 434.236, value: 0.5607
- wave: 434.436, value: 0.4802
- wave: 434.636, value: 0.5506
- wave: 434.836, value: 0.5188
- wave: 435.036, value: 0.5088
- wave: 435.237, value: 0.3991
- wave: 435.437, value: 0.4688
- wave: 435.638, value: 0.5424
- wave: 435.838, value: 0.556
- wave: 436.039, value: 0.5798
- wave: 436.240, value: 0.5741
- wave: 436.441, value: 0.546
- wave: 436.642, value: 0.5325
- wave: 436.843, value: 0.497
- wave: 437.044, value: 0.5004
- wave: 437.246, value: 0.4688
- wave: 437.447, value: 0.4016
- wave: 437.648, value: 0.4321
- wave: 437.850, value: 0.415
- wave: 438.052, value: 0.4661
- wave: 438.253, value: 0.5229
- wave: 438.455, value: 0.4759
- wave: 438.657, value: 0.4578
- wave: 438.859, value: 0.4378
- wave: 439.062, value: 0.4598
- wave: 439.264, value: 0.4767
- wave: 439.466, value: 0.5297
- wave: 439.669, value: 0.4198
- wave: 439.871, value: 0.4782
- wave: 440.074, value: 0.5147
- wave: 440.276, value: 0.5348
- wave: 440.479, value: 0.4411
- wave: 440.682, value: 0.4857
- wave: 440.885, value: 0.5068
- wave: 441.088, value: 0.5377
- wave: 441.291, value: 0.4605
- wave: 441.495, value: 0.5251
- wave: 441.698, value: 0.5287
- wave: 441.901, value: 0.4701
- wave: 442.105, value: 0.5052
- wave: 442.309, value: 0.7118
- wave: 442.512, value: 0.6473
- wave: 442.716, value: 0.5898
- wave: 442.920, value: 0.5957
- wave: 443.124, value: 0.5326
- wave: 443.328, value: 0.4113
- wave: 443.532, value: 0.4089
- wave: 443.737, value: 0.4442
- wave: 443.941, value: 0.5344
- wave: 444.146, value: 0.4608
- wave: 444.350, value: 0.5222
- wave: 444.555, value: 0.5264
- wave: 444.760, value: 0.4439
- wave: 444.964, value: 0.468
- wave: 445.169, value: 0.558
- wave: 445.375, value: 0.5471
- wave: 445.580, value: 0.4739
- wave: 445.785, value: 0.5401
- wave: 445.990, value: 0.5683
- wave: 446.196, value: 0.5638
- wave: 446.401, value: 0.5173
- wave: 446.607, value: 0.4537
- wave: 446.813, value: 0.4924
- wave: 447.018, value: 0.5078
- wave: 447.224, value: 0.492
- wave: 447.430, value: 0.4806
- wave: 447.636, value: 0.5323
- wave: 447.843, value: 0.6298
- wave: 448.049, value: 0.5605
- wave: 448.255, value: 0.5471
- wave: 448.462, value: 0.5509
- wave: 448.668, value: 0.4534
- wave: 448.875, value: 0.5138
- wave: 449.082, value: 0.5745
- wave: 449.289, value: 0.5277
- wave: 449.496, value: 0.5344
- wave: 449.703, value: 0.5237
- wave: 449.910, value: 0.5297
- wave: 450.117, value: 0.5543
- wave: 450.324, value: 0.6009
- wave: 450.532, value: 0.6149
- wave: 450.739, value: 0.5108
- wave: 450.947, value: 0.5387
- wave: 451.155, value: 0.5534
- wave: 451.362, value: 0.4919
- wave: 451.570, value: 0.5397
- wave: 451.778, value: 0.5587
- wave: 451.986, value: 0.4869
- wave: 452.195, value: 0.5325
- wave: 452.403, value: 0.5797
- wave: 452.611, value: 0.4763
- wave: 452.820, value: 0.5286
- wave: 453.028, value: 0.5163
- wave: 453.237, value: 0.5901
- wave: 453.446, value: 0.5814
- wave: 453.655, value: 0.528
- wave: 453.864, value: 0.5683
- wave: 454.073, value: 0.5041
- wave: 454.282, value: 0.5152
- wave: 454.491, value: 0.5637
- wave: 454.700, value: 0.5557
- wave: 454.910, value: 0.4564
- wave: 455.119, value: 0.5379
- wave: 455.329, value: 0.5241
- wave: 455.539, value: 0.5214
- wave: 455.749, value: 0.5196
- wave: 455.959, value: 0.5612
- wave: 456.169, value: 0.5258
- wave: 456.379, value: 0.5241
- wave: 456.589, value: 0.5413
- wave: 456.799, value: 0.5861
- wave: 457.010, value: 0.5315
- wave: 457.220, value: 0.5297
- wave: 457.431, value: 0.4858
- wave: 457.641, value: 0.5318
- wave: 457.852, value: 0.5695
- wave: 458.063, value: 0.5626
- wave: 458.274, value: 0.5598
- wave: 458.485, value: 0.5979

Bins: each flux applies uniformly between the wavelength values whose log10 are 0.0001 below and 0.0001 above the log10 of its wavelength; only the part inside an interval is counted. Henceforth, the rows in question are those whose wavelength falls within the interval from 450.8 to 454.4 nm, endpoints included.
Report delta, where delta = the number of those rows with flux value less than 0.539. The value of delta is 10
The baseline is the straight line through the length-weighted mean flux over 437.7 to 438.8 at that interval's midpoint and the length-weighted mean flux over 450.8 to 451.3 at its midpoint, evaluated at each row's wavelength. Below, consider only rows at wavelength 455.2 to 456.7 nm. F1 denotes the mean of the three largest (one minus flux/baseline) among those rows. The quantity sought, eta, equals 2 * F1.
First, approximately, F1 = 0.08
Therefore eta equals 0.16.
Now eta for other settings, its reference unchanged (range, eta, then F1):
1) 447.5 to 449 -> 0.09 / 0.04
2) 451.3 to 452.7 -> 0.22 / 0.11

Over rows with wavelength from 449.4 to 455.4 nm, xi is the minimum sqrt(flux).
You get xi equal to 0.676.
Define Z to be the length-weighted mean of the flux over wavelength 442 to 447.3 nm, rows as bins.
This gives 0.520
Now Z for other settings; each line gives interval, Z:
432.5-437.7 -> 0.508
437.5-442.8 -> 0.500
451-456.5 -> 0.532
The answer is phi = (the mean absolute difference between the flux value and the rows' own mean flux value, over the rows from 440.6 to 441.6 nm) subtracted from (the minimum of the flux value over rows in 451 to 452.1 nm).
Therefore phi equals 0.46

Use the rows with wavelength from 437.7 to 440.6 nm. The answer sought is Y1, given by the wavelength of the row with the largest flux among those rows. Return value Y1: 440.276 nm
